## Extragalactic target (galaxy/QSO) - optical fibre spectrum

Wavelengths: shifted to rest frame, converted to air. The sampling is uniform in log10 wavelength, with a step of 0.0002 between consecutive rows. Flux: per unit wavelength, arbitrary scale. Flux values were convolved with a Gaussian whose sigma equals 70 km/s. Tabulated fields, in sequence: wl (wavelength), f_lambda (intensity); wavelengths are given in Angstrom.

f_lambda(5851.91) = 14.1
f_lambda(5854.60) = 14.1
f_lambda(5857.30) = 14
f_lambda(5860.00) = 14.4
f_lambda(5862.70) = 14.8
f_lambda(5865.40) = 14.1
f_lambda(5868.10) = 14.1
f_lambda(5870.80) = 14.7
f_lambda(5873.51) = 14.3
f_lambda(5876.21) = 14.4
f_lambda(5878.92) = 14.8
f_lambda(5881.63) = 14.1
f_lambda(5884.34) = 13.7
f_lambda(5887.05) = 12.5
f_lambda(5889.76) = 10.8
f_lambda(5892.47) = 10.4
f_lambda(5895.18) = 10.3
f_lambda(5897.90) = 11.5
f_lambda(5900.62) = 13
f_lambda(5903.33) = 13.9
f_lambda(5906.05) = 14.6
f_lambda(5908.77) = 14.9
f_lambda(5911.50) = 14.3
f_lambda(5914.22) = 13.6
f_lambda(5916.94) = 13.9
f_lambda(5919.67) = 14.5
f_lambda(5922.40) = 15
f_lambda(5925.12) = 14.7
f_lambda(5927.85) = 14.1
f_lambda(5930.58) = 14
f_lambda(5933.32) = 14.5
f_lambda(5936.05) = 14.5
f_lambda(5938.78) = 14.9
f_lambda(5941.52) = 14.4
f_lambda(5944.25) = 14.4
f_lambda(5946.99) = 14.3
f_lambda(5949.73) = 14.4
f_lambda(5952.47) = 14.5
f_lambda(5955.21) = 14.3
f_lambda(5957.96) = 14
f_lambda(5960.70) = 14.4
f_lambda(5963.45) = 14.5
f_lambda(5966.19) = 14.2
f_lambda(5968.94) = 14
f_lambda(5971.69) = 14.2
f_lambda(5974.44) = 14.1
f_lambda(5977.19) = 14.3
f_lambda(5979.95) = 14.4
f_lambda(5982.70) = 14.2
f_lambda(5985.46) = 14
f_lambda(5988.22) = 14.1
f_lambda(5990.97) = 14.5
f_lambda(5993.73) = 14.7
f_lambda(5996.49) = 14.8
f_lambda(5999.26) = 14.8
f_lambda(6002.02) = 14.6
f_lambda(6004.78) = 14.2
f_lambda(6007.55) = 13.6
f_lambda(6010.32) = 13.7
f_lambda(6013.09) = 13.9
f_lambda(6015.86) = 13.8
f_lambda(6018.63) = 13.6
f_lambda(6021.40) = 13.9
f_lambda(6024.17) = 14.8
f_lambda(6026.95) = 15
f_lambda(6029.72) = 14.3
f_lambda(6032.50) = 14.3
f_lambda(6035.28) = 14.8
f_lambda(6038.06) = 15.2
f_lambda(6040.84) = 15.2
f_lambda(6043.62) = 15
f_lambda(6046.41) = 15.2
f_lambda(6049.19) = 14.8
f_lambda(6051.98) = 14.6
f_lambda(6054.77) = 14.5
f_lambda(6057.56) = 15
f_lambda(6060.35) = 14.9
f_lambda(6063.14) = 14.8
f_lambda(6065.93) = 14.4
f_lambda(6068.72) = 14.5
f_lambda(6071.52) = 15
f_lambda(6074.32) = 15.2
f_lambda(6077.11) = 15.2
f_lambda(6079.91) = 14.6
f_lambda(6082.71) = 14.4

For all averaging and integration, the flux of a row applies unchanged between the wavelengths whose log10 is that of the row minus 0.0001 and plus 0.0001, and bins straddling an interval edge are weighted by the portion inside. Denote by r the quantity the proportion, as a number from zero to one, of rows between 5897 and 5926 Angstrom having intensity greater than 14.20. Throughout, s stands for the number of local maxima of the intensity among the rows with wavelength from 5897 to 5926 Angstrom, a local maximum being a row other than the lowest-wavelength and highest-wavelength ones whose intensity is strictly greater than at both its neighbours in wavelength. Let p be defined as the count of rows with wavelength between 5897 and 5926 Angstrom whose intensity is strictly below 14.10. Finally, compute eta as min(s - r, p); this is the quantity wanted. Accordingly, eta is 1.5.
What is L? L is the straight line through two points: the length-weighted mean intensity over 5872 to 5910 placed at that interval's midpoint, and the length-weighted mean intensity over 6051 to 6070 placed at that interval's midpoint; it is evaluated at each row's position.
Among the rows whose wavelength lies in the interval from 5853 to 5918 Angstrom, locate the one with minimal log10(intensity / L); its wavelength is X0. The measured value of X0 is 5895.18 Angstrom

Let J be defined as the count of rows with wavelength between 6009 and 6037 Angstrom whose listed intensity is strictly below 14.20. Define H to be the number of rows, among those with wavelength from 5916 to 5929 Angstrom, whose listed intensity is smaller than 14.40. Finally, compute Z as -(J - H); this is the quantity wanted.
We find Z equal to -3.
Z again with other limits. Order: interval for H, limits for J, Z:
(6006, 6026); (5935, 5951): 6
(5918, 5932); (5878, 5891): -2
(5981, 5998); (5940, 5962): 2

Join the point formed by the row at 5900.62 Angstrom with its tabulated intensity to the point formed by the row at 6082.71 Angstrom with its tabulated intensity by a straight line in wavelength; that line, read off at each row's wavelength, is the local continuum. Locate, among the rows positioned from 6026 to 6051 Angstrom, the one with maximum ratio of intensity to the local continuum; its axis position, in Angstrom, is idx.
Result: 6038.06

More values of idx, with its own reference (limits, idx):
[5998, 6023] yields 5999.26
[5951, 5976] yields 5952.47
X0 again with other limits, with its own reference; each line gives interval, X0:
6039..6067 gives 6065.93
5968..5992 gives 5985.46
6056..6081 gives 6065.93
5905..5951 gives 5914.22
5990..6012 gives 6007.55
